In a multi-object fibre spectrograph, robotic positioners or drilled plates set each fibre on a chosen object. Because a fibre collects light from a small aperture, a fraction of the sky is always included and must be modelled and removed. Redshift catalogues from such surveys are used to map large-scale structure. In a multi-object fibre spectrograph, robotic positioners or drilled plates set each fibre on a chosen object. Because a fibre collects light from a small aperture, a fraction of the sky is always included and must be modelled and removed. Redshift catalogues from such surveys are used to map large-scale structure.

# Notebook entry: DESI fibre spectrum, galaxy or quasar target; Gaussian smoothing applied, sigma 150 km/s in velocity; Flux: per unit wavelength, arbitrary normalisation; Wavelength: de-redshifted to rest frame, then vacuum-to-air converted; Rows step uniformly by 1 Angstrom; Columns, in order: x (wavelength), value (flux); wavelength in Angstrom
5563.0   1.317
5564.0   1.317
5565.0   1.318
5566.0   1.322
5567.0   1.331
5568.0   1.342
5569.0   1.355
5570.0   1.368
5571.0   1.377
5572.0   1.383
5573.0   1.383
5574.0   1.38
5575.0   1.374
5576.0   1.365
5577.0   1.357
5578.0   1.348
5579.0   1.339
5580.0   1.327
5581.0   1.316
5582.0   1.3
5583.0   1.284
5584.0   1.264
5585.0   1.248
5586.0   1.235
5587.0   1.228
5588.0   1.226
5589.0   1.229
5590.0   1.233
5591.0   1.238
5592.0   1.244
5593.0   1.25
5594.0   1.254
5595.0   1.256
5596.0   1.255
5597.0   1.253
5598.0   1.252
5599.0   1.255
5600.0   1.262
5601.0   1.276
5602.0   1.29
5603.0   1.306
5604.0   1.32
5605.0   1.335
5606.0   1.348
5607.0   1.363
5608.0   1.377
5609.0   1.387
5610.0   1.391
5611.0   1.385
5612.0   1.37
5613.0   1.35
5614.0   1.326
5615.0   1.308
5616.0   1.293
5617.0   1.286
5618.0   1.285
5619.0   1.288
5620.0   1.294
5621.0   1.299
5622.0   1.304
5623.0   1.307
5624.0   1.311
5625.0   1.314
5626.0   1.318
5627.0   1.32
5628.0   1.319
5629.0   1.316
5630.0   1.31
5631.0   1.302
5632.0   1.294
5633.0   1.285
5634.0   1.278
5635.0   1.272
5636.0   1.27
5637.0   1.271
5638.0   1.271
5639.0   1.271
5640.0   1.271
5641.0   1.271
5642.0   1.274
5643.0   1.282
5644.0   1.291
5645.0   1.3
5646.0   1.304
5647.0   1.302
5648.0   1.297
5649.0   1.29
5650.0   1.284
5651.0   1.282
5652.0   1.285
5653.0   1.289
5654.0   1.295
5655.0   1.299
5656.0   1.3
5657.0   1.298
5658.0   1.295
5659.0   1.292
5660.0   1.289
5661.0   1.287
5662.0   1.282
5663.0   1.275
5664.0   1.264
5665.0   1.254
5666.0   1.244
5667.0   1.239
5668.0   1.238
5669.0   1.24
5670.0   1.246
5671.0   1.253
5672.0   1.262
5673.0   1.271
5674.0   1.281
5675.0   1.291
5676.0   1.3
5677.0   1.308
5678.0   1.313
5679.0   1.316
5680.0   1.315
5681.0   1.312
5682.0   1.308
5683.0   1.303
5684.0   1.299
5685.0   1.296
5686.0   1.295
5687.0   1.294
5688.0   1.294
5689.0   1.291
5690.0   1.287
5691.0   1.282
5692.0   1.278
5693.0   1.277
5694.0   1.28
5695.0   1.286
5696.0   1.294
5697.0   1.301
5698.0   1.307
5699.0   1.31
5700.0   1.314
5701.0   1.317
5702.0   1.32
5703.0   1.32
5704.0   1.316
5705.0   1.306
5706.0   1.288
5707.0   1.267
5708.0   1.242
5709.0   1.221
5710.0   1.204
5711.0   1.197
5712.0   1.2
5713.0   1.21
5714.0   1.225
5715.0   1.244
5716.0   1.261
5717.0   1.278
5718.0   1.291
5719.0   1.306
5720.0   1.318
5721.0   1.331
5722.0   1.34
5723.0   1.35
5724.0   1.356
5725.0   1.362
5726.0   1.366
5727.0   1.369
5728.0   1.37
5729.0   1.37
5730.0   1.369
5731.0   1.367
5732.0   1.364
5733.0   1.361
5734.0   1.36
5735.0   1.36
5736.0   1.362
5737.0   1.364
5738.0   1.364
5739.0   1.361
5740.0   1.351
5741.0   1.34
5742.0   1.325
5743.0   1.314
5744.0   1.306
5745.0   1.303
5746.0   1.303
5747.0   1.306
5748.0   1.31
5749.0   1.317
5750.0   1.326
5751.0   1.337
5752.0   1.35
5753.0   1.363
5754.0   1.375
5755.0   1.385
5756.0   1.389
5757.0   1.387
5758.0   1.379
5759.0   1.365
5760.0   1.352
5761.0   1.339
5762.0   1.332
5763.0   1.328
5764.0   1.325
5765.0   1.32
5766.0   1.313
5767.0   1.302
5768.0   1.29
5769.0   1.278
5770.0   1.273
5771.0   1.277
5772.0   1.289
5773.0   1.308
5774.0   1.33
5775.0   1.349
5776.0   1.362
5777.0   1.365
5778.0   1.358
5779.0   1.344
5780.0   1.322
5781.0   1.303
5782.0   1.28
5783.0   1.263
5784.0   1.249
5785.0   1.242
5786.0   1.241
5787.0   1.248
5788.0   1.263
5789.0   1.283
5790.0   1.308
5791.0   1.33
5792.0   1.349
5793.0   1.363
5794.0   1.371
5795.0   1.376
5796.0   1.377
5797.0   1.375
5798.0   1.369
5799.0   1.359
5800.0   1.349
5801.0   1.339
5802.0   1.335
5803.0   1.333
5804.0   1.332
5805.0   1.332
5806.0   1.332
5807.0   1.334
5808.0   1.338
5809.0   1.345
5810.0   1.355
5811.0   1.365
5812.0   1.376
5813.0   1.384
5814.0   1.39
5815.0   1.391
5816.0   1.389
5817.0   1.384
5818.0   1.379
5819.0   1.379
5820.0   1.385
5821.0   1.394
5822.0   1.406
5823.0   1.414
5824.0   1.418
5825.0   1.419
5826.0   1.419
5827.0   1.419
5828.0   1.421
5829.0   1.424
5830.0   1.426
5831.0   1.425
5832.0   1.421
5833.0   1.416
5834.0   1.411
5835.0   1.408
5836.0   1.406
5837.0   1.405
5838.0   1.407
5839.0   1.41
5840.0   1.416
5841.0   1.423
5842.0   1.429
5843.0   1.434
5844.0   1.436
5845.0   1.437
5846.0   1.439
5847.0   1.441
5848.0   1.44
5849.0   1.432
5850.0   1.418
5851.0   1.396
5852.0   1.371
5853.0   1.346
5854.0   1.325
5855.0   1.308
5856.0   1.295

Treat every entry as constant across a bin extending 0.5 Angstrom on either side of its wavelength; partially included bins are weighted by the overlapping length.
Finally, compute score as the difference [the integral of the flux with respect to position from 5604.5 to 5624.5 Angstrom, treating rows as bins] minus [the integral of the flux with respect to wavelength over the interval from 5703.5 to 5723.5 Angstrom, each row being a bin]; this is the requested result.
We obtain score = 1.2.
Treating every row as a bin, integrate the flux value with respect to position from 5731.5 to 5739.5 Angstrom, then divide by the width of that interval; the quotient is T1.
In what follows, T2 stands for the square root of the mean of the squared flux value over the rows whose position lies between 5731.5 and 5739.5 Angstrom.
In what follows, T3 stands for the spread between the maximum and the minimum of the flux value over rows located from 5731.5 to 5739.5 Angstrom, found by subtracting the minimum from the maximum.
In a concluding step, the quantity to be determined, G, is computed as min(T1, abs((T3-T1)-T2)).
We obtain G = 1.36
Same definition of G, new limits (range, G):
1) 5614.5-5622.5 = 1.29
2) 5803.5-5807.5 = 1.33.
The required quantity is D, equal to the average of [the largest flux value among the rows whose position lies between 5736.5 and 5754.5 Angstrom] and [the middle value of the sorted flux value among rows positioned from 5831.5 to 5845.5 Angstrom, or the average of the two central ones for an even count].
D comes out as 1.40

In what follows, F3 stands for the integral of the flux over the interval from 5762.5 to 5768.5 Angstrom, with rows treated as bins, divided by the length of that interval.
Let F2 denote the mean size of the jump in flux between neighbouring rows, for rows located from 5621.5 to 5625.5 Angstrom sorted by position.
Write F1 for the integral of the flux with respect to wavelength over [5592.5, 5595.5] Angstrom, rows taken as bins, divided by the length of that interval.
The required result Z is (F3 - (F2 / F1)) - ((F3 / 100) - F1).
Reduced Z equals 2.55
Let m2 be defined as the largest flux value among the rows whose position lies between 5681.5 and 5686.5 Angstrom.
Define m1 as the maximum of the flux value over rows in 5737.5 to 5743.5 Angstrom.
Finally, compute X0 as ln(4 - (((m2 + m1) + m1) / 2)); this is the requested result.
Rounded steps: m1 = 1.364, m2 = 1.308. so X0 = 0.68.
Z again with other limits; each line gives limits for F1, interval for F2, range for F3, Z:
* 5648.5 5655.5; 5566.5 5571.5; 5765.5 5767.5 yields 2.57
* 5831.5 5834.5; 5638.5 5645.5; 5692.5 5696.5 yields 2.68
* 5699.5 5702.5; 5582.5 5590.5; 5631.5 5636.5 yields 2.58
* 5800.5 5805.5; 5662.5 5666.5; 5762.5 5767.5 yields 2.63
